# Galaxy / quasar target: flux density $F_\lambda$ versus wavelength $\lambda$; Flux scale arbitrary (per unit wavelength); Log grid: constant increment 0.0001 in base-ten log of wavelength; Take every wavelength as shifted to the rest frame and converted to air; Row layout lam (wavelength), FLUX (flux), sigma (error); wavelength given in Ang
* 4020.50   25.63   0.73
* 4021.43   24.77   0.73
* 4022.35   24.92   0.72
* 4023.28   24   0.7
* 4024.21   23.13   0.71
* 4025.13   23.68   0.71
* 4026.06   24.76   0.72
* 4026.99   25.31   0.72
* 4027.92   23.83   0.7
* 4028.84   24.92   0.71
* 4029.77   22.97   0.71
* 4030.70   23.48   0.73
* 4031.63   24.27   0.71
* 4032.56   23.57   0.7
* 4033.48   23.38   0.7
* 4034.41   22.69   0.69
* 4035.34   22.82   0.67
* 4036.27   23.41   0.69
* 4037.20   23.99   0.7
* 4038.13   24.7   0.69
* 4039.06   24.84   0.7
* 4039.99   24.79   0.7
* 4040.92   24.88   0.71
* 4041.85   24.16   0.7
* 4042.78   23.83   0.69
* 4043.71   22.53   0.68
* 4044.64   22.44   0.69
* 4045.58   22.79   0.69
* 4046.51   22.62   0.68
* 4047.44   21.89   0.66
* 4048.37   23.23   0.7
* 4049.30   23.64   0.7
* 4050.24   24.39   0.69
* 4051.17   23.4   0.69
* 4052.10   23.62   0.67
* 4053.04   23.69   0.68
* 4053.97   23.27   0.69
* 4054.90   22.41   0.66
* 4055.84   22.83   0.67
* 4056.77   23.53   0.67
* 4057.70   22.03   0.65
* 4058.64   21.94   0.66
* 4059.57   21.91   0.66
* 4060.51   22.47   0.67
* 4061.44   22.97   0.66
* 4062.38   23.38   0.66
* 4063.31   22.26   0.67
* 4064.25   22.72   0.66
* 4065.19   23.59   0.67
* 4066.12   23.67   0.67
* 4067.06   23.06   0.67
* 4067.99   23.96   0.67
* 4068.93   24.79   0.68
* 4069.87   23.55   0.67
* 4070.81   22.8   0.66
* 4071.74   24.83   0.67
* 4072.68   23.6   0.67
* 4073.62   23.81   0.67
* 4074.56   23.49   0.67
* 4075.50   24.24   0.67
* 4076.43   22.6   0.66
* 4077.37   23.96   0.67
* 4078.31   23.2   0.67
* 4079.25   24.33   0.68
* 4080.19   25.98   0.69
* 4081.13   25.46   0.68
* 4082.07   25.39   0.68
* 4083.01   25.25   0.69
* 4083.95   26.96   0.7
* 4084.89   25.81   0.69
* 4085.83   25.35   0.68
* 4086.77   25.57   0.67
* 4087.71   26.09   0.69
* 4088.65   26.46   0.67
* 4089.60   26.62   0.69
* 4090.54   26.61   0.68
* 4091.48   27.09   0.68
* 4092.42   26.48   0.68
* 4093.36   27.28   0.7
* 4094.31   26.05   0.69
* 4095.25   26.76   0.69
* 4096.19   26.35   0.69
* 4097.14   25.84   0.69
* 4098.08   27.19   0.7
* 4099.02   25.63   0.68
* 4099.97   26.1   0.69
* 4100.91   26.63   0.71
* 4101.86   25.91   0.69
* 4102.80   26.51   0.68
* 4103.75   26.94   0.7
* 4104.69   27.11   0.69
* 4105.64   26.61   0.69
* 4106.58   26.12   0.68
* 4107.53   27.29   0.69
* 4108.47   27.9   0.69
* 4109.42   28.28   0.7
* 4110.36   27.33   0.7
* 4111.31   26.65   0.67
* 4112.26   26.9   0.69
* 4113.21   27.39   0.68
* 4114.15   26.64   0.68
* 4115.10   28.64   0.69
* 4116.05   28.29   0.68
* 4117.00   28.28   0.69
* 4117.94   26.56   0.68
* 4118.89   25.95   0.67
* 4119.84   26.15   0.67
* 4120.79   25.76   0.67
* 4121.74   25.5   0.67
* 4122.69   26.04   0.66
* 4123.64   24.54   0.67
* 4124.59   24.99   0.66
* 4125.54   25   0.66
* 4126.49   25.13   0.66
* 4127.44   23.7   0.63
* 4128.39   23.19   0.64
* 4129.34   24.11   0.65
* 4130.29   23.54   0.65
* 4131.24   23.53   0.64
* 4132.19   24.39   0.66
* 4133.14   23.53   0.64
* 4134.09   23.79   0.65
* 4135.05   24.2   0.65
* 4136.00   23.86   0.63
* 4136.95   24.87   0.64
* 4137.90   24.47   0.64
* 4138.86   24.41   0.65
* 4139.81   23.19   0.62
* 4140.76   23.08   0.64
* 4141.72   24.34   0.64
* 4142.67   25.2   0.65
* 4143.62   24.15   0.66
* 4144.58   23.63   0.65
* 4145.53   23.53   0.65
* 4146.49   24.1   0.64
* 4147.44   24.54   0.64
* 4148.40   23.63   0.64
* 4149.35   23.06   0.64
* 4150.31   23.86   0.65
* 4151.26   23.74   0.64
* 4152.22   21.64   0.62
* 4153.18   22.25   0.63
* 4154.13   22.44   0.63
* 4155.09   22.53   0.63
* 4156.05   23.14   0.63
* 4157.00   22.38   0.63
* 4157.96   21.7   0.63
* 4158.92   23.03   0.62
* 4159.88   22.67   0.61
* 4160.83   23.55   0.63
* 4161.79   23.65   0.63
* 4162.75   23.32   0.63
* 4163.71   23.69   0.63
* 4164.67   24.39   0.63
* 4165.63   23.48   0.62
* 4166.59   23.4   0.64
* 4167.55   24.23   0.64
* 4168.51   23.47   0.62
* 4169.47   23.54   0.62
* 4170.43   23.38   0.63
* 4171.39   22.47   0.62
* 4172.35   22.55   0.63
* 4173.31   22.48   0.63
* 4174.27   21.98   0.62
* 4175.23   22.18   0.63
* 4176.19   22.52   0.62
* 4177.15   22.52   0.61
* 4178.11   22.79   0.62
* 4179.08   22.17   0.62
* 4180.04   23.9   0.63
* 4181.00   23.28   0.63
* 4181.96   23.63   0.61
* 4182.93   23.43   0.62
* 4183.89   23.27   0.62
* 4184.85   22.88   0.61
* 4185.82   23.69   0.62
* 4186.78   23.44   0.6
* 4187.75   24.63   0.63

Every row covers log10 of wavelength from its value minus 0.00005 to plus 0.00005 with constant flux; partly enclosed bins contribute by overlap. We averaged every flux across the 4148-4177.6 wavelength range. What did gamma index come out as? 23.0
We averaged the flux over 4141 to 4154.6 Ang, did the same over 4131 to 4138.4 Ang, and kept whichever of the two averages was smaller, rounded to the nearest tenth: 23.6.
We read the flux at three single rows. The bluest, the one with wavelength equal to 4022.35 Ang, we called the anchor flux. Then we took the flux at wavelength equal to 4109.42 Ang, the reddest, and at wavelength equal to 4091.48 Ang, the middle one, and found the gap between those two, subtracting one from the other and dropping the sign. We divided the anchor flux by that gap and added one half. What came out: 21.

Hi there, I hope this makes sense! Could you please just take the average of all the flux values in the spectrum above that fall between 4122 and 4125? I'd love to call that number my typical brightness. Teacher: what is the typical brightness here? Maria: 25.2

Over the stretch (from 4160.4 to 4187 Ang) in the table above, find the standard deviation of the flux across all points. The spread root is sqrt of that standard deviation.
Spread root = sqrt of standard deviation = 0.79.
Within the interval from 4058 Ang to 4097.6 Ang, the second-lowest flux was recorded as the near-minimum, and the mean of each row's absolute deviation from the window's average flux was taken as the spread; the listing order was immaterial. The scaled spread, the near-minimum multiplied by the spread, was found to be 31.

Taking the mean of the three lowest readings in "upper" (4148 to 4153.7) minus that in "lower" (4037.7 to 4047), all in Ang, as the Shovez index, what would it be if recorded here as 0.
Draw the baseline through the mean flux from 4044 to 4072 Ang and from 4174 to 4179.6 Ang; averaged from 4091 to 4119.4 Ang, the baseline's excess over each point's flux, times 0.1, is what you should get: -0.41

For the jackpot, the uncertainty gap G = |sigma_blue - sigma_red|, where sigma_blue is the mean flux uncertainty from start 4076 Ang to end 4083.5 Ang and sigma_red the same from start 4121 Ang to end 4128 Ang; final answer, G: 0.02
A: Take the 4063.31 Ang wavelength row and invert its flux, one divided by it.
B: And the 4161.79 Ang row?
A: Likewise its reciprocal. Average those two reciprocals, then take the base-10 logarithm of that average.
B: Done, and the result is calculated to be -1.36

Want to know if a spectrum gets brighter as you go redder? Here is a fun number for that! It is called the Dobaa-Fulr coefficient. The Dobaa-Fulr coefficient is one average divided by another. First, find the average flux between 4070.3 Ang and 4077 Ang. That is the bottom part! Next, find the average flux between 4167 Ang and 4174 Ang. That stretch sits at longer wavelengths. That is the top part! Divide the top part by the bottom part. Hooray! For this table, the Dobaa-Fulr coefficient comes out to 0.98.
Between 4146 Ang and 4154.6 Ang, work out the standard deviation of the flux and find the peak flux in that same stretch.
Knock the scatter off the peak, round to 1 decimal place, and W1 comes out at 23.6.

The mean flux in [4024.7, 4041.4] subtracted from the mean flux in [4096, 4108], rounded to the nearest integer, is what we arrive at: 2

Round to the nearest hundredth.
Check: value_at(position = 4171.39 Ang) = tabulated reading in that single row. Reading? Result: 22.47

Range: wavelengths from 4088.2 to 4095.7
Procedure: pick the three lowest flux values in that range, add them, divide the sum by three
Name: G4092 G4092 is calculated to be 26.3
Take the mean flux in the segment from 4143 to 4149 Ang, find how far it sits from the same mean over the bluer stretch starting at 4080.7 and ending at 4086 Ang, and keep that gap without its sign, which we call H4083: 1.8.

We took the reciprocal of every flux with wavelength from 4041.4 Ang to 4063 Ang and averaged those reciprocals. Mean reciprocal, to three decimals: 0.044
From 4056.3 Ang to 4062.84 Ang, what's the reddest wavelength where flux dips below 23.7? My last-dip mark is 4062.38 Ang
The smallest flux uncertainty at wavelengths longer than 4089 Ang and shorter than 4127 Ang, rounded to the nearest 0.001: 0.660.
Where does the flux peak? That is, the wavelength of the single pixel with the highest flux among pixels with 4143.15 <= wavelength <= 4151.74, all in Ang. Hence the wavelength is 4147.44 Ang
